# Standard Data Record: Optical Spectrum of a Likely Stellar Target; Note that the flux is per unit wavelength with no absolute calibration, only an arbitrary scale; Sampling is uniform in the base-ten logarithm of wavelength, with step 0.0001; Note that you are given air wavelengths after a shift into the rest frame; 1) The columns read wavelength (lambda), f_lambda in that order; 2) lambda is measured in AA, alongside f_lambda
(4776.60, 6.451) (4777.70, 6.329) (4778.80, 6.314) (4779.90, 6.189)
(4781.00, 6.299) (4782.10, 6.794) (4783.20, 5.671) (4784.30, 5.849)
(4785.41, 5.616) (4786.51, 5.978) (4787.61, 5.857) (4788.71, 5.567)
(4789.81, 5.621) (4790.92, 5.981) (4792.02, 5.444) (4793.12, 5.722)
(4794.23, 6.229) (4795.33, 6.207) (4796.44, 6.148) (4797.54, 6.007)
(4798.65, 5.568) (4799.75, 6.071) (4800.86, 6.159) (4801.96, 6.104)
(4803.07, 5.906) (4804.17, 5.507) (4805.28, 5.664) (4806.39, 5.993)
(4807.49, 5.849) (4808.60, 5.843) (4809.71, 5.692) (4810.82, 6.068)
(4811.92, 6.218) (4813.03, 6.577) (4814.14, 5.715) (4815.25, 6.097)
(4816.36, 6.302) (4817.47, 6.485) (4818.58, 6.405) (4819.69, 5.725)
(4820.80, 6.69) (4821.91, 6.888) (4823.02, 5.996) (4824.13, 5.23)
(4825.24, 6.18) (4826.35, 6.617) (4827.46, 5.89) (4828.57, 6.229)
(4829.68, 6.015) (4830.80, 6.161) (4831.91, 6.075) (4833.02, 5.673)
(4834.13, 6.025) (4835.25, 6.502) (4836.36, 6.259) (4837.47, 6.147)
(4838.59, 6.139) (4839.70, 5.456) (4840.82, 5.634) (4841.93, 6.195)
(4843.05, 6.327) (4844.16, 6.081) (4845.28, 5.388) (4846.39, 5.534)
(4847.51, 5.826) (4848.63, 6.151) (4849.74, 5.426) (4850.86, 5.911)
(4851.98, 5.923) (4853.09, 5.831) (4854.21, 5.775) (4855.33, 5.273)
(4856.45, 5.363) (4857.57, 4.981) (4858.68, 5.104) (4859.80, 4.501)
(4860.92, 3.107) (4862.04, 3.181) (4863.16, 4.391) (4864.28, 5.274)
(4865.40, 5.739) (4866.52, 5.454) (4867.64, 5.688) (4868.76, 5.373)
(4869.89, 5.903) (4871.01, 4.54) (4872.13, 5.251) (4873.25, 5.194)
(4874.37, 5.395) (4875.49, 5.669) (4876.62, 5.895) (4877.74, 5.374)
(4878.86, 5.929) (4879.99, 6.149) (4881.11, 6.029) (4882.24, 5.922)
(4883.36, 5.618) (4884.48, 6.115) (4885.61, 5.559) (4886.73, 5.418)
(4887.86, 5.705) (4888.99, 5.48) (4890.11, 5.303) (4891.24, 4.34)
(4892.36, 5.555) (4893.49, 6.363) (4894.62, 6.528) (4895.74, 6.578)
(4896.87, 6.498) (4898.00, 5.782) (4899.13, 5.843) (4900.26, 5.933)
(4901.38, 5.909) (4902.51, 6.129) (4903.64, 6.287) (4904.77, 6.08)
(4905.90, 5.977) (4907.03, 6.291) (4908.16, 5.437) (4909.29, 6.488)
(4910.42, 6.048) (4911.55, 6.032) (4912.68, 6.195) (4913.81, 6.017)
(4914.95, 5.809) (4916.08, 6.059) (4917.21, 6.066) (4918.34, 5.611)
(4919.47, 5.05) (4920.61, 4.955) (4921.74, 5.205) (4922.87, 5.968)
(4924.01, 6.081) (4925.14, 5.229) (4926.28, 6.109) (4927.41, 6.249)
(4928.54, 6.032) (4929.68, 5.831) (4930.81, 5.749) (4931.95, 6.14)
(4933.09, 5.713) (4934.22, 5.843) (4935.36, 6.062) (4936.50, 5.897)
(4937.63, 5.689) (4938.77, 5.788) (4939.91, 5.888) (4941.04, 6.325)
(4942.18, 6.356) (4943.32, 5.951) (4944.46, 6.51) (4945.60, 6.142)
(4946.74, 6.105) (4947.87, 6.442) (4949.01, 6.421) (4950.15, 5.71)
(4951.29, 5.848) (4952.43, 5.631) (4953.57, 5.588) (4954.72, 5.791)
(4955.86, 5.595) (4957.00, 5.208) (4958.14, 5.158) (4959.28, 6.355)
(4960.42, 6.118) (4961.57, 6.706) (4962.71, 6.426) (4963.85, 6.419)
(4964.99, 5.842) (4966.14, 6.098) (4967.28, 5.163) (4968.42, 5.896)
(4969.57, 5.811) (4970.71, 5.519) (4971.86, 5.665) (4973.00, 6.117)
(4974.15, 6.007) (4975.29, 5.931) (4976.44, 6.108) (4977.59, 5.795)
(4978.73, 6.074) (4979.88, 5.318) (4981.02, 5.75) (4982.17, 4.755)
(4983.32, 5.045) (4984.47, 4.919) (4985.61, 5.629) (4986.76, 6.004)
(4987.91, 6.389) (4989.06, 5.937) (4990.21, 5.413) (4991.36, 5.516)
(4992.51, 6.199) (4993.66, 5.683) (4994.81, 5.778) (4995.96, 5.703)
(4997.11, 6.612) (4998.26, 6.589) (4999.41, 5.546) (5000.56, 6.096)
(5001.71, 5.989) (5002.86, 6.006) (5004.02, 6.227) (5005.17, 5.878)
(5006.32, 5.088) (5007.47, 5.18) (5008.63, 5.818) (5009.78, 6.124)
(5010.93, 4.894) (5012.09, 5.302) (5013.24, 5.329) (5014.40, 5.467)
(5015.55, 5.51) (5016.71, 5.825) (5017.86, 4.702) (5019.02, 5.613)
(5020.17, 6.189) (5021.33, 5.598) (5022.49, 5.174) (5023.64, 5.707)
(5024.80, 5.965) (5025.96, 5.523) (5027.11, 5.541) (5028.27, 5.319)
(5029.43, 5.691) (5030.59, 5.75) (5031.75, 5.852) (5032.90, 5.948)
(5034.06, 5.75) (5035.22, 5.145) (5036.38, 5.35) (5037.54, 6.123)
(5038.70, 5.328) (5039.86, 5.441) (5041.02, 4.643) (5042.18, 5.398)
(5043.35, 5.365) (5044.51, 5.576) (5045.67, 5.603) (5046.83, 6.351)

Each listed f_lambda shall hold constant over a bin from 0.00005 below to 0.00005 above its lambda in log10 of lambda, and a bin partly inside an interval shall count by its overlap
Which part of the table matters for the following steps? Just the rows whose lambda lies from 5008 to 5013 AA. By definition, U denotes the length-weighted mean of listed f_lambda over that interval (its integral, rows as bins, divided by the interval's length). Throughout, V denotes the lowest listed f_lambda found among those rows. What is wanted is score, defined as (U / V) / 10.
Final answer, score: 0.113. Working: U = 5.52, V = 4.894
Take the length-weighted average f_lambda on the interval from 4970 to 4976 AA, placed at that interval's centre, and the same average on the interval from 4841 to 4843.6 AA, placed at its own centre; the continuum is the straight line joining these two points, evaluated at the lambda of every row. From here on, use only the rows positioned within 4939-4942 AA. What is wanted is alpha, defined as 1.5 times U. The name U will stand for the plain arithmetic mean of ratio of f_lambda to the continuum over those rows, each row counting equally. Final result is 1.54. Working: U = 1.03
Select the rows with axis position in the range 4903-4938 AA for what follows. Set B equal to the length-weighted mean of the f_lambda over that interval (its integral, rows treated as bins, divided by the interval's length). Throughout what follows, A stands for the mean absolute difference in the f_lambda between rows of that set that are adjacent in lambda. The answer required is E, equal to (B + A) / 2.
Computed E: 3.11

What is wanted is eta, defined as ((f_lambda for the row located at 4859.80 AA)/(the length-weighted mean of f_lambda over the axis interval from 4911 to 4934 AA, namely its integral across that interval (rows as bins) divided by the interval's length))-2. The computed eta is -1.22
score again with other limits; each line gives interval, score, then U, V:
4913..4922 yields 0.114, 5.62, 4.955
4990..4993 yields 0.106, 5.73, 5.413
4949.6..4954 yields 0.102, 5.70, 5.588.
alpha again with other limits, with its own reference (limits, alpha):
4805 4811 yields 1.40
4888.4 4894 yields 1.34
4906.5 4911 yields 1.51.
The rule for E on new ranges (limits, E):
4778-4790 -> 3.15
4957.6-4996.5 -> 3.10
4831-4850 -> 3.15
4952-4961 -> 3.00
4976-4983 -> 3.08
